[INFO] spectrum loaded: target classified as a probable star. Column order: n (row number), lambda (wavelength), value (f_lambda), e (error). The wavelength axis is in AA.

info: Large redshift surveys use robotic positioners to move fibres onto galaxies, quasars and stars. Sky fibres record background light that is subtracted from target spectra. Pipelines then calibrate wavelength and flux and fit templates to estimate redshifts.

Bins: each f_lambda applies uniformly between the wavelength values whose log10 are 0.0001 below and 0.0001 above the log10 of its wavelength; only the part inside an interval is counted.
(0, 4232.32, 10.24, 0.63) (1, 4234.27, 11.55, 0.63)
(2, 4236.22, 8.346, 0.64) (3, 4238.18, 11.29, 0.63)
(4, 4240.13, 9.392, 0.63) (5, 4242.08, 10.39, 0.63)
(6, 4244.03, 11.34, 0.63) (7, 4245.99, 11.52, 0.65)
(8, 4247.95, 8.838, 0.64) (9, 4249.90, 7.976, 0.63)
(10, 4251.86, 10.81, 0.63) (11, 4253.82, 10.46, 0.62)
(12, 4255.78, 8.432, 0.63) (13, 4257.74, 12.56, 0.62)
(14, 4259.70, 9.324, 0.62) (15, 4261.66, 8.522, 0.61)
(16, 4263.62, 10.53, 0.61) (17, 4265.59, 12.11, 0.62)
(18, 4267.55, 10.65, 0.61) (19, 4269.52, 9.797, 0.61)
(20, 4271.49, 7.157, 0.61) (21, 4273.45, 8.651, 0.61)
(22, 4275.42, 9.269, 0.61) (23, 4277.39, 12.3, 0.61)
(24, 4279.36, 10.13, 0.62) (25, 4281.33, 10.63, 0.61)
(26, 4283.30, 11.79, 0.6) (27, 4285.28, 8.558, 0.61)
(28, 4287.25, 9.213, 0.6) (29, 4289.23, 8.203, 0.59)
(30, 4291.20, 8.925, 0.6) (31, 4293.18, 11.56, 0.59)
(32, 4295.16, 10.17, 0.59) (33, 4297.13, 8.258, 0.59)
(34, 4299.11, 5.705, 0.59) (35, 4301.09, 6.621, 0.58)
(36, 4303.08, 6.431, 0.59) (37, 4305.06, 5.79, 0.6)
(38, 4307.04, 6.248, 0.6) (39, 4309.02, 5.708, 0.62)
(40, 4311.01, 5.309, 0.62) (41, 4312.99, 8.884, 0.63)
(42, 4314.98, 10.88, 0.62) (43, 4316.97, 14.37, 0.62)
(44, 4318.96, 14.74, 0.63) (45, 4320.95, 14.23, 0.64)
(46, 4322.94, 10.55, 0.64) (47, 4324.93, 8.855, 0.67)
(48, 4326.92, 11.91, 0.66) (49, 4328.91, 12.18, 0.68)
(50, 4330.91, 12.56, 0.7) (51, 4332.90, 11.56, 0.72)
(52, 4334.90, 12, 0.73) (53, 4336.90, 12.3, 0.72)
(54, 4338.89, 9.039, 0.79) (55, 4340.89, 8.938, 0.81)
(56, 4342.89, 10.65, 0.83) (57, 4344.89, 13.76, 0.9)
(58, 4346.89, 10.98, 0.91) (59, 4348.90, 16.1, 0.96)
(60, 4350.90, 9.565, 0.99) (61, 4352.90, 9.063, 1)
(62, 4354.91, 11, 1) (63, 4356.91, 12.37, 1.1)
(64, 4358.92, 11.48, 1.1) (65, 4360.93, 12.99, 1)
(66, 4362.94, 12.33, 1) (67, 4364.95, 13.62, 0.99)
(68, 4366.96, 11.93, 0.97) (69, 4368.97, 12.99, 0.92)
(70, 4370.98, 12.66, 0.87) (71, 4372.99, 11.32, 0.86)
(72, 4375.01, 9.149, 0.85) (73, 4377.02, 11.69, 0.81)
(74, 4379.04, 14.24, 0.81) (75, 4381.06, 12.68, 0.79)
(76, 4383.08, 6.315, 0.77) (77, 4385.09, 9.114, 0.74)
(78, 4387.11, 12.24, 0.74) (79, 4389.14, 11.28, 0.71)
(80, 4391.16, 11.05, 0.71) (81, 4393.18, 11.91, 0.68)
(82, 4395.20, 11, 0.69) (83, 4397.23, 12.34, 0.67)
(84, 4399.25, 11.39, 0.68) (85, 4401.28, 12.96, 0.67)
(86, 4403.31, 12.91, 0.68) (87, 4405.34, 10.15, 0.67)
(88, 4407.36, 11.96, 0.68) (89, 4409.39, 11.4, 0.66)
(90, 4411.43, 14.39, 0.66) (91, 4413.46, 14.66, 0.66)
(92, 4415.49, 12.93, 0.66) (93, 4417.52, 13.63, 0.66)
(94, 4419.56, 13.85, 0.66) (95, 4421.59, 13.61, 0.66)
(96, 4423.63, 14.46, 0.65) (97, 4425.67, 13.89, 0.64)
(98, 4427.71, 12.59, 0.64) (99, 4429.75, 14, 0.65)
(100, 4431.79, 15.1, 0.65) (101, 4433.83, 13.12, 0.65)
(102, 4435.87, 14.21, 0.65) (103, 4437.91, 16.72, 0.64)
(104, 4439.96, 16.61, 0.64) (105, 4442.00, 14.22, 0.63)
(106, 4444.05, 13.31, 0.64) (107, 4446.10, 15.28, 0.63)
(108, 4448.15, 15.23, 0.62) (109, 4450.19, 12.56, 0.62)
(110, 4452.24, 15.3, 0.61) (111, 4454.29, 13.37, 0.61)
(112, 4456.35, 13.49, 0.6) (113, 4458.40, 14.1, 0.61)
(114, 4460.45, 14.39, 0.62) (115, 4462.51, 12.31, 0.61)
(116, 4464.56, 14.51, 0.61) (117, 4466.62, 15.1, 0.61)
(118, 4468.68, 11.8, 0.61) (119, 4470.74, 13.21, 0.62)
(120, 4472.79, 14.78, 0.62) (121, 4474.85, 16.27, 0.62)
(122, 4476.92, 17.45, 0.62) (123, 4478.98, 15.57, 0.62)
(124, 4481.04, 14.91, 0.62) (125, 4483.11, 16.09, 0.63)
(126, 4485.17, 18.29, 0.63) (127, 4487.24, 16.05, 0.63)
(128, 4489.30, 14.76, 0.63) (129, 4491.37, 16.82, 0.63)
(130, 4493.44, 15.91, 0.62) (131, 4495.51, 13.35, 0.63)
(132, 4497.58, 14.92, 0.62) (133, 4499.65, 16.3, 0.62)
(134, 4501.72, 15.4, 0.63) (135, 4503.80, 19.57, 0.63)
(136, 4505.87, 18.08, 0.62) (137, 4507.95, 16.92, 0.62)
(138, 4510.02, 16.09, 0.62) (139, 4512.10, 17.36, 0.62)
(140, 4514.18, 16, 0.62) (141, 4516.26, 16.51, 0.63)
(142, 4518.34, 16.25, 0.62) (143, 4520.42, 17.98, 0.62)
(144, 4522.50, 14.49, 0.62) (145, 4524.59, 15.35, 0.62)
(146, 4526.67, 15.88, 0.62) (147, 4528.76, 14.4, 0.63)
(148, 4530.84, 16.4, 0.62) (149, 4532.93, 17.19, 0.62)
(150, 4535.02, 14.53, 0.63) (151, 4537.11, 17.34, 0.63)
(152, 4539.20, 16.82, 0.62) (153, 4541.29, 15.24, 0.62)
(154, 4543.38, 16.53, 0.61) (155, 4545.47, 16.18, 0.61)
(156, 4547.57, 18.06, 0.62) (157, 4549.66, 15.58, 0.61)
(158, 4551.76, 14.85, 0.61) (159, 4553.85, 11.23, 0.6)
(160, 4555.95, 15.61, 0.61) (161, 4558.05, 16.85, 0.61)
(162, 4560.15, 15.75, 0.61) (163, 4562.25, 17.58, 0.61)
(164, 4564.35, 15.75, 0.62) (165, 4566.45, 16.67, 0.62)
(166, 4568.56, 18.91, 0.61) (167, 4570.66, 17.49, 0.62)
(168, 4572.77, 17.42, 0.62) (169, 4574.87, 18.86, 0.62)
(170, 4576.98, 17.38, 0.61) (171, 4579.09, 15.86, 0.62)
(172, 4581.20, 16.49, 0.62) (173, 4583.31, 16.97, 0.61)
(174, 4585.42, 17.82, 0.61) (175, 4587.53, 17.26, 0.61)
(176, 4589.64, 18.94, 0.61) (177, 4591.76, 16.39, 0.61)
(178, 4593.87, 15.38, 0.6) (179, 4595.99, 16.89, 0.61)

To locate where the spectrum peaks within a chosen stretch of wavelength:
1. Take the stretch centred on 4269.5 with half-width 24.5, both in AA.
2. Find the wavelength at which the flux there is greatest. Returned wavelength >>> 4257.74 AA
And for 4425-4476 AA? 4437.91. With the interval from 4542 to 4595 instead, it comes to 4589.64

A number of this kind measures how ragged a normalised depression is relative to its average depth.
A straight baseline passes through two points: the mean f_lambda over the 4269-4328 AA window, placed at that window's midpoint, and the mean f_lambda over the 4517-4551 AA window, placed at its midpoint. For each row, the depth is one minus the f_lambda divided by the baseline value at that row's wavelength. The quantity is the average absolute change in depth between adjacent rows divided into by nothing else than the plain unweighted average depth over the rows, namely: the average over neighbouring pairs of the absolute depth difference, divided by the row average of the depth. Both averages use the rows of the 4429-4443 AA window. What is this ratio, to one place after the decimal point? -1.0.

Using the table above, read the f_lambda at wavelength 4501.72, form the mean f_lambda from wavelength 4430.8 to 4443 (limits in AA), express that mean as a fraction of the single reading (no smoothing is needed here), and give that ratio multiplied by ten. 9.7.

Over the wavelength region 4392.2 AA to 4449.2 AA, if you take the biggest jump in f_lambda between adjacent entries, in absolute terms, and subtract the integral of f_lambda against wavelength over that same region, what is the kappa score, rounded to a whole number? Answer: -766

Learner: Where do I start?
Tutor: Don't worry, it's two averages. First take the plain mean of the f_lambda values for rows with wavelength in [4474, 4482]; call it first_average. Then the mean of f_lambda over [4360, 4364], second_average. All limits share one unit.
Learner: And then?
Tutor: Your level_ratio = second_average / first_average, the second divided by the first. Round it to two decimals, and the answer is 0.79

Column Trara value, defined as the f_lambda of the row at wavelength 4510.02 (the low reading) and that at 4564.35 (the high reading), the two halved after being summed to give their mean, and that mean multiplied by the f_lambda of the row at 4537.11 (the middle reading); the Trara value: 276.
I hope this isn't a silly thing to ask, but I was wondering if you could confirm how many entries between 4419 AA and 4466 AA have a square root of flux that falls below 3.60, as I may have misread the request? 3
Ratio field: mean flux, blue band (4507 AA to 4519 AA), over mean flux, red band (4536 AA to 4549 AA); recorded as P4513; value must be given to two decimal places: 0.99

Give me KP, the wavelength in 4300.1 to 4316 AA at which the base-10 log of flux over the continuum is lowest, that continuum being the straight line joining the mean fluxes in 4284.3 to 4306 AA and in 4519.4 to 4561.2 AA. 4311.01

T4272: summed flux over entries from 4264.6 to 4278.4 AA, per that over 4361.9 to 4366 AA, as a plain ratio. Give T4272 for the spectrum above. 2.7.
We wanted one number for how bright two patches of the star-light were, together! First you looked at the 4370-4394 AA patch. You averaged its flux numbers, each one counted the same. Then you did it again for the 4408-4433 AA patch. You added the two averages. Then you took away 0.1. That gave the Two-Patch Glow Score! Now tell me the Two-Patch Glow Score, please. 25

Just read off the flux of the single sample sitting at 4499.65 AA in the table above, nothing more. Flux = 16.3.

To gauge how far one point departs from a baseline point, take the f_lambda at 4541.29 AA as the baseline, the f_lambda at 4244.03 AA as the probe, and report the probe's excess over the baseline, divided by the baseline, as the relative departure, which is -0.26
